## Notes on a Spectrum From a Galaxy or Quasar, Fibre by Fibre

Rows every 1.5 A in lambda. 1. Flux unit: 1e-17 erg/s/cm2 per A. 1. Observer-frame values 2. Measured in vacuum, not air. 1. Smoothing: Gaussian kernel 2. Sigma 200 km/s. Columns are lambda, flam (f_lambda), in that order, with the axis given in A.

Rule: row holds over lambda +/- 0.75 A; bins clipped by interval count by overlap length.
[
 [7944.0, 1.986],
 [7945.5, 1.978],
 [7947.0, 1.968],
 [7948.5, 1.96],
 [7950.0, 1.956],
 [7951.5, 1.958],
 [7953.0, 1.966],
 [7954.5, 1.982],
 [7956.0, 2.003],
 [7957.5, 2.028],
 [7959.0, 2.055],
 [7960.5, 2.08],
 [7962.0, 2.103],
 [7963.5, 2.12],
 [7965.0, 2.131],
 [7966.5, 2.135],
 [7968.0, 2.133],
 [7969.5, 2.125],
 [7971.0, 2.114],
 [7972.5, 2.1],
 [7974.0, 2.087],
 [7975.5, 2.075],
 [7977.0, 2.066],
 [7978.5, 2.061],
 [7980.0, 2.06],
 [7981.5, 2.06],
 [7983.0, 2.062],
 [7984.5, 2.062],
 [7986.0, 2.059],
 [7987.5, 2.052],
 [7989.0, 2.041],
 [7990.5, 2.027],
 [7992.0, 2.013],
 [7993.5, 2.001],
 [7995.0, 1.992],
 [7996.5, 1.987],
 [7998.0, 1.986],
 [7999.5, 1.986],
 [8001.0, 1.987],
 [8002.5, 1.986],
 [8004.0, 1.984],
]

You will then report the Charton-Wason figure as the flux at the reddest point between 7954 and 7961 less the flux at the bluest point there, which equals 0.10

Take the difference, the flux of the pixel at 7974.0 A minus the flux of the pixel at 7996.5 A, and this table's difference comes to 0.10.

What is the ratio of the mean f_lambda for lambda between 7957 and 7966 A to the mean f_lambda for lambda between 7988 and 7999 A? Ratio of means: 1.04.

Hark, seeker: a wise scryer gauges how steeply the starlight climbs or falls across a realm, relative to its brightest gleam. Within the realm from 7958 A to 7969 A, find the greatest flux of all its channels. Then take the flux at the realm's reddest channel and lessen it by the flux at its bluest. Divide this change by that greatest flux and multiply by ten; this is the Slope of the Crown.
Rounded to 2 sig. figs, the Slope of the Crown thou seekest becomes 0.37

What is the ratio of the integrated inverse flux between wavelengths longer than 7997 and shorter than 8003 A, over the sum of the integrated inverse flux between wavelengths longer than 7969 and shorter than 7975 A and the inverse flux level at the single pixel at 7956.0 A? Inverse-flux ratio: 0.902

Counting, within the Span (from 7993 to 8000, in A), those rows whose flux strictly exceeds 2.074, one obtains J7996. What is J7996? 0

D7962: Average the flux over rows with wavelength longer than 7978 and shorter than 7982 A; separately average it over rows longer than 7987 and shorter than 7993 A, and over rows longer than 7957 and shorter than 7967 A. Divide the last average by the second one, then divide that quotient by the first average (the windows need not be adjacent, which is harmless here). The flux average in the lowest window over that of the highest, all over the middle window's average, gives 0.500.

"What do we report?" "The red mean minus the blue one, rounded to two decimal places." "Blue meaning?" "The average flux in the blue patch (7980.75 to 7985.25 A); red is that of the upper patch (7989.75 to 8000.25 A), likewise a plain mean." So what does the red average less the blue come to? -0.06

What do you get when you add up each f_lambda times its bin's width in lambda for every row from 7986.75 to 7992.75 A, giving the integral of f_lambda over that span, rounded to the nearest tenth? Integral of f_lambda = 12.2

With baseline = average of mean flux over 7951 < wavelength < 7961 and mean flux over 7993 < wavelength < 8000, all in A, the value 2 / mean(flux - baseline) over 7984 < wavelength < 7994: 55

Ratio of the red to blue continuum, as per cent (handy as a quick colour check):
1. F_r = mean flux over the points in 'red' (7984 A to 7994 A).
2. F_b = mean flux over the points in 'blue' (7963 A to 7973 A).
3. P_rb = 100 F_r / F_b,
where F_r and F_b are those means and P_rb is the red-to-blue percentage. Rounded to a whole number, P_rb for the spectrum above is 96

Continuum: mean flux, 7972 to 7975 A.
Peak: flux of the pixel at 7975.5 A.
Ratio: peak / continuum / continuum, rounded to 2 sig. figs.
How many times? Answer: 0.47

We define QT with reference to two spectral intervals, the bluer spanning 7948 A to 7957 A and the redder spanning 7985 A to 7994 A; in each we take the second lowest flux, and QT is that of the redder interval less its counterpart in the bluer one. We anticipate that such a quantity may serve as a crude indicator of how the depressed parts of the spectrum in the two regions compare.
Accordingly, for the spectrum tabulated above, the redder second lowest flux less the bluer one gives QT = 0.055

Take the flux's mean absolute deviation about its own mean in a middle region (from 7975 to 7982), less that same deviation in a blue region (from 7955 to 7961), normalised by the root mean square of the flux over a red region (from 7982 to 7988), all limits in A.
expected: -0.010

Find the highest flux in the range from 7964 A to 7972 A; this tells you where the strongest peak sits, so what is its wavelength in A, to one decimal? 7966.5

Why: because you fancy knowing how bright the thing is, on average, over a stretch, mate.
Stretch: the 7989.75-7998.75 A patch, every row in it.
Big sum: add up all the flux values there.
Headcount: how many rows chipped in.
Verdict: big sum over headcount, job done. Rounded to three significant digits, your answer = 2.00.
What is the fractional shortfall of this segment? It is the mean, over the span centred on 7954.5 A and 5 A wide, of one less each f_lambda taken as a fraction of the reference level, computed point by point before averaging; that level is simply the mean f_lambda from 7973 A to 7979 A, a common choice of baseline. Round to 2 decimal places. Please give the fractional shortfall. 0.04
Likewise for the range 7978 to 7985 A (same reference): 0.01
